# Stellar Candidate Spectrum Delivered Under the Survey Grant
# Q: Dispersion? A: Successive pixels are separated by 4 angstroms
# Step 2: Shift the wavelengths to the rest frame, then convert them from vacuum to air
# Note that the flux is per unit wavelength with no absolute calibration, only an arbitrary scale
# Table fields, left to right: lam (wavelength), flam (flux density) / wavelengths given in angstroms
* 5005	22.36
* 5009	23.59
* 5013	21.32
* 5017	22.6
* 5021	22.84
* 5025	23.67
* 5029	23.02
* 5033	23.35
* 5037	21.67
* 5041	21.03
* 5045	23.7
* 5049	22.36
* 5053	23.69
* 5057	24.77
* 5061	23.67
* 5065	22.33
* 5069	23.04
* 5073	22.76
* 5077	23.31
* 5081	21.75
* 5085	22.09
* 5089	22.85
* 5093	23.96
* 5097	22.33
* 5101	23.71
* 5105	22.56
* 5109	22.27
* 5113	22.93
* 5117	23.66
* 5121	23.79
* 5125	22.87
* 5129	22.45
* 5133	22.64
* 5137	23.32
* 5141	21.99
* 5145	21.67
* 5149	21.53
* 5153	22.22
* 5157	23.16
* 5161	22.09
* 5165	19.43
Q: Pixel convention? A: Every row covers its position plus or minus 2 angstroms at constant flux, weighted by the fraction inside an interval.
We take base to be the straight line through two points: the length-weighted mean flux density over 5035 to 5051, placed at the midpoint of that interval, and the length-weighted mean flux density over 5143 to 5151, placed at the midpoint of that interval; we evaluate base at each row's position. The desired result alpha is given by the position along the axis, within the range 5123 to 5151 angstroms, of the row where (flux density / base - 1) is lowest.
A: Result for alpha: 5149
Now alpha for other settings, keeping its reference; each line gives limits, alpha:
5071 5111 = 5081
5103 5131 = 5109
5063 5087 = 5081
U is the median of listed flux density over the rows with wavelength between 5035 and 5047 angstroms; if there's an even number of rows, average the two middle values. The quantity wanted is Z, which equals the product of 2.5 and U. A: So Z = 54.2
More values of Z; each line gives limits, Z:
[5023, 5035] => 58.4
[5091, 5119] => 57.3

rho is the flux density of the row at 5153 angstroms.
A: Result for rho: 22.22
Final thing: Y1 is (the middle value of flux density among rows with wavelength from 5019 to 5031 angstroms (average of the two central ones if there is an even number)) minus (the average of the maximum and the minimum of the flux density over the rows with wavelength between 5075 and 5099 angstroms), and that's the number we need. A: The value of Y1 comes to 0.2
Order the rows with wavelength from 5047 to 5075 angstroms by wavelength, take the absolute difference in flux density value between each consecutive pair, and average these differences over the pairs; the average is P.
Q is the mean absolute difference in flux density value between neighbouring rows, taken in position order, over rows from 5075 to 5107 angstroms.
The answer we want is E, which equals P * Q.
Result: 1.10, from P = 1.0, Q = 1.13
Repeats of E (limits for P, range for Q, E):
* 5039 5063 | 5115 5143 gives 0.92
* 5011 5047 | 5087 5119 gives 1.03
